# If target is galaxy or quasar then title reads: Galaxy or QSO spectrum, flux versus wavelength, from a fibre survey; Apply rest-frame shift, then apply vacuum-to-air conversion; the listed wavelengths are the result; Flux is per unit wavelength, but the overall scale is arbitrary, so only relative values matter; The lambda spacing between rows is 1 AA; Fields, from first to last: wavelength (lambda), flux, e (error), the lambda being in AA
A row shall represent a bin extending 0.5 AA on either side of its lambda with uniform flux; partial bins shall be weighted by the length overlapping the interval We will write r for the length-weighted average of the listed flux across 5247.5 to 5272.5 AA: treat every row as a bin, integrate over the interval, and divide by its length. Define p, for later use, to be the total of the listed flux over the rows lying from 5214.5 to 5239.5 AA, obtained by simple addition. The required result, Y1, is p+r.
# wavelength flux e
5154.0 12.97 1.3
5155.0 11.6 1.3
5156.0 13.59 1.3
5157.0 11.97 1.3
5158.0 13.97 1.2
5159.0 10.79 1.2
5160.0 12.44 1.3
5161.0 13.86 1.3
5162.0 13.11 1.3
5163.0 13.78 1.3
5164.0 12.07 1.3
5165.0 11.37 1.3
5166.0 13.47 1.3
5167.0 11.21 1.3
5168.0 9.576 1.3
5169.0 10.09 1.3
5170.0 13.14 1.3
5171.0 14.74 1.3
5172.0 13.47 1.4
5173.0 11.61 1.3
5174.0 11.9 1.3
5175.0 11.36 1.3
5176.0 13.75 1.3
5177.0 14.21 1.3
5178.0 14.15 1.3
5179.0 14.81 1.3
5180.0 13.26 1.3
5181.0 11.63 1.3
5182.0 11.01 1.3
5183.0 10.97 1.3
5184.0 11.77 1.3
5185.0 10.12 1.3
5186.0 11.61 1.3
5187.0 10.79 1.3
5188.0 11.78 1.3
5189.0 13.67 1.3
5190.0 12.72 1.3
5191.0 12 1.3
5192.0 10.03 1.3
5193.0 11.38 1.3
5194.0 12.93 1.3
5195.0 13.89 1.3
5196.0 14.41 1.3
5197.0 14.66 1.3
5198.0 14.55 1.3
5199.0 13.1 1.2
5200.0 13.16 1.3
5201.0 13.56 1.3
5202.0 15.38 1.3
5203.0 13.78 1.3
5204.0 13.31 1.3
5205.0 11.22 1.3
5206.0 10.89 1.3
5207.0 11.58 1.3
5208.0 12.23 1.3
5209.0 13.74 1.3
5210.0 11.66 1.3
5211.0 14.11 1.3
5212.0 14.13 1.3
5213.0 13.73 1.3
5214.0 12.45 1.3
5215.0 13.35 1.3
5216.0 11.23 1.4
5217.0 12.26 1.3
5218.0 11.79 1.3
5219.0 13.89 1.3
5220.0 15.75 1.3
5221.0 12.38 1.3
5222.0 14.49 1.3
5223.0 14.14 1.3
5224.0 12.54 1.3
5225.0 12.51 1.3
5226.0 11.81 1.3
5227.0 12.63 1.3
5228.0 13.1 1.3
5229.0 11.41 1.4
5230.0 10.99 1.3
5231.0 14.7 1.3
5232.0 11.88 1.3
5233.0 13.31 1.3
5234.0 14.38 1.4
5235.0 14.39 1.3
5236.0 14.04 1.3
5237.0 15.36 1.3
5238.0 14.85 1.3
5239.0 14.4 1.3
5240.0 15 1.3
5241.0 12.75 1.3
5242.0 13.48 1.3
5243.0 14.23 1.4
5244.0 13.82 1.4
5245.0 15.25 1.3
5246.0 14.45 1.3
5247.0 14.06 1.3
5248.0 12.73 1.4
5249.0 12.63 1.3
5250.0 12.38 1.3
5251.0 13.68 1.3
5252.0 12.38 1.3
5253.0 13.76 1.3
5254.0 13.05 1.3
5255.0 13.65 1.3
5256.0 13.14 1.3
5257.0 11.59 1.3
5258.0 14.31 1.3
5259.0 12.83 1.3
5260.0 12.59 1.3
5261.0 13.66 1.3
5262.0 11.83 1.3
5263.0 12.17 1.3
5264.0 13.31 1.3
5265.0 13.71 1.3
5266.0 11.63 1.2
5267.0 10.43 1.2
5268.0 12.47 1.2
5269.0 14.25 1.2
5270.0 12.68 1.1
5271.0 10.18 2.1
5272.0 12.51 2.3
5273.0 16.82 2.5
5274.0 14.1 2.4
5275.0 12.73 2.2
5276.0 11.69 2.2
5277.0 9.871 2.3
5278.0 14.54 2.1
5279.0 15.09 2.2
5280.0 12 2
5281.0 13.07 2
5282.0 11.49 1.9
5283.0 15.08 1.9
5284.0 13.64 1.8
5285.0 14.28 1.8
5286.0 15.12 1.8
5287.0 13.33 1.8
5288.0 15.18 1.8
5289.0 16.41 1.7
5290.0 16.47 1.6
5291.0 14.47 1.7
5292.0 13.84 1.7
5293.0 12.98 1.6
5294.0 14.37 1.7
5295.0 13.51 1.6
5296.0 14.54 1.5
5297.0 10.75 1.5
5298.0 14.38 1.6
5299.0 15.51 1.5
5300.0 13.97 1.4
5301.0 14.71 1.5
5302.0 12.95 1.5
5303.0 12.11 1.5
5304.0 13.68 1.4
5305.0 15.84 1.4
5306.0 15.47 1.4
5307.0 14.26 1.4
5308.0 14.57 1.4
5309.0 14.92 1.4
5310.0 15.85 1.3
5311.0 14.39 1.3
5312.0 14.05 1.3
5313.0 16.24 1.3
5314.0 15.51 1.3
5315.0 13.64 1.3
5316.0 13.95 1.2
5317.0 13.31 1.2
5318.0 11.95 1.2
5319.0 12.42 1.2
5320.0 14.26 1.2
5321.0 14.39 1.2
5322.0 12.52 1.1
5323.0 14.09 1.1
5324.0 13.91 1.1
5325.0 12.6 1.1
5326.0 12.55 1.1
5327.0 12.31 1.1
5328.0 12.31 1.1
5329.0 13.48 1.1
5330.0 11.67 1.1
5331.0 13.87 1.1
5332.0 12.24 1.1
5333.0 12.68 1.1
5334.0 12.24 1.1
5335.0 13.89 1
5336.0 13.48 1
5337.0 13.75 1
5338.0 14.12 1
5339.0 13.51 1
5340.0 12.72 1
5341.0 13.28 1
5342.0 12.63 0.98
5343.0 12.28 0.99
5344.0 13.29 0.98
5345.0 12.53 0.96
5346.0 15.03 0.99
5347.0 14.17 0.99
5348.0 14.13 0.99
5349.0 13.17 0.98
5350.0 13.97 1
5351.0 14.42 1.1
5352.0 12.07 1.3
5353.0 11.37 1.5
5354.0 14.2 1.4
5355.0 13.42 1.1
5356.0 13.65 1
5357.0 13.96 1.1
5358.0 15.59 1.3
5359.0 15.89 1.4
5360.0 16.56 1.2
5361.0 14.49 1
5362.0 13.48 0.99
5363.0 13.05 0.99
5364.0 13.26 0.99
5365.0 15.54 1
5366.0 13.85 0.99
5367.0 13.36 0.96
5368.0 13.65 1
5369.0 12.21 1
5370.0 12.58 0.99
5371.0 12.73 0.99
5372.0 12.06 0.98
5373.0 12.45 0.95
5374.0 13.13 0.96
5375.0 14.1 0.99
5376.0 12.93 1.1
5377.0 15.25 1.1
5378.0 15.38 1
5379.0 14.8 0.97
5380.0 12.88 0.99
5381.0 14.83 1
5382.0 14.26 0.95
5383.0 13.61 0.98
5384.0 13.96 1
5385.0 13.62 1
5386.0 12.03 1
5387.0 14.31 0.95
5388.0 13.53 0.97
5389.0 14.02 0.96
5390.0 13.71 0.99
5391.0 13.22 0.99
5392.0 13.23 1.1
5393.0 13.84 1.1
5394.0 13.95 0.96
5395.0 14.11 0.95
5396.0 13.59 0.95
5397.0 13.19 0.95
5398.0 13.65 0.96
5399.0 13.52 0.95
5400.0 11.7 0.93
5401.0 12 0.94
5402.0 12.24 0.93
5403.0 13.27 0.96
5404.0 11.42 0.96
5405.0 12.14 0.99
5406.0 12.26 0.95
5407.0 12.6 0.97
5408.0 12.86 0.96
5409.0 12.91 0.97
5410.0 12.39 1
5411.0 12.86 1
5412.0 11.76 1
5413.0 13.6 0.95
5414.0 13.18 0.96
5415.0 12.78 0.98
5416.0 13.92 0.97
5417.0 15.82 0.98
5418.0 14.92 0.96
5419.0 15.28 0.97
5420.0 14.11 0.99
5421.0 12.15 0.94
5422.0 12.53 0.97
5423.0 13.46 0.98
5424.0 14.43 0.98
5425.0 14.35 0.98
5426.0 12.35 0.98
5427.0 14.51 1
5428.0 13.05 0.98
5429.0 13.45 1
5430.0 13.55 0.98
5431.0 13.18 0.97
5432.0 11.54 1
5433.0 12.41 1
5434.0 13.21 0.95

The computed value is 344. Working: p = 332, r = 12.7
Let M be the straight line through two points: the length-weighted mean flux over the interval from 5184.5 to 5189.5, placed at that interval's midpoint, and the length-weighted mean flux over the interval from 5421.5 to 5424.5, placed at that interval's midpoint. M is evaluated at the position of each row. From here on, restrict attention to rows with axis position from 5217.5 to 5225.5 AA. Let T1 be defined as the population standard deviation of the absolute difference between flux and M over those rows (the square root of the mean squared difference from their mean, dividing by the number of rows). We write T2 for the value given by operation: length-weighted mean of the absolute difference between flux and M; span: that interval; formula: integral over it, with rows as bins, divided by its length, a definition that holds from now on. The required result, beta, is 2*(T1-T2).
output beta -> -0.7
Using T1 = 1.2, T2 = 1.6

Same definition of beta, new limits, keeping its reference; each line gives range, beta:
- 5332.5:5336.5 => -0.5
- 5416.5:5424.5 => -1.0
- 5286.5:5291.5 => -3.2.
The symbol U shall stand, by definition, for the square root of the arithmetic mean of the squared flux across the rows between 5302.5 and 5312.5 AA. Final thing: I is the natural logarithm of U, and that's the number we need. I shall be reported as 2.68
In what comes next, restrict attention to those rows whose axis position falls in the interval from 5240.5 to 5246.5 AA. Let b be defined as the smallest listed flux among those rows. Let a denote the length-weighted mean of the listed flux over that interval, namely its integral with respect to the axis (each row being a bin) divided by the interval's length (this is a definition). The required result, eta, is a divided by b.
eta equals 1.10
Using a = 14.0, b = 12.75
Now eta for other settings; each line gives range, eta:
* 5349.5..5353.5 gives 1.14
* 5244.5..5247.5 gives 1.04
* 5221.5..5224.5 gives 1.09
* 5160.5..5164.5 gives 1.09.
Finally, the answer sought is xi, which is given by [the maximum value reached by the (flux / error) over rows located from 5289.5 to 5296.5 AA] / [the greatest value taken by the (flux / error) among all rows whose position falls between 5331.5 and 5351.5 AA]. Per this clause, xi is 0.68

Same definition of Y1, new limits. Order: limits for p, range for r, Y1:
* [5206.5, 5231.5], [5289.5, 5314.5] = 337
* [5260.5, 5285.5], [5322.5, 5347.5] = 336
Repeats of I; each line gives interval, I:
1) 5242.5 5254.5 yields 2.61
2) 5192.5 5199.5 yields 2.61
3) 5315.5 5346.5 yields 2.58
